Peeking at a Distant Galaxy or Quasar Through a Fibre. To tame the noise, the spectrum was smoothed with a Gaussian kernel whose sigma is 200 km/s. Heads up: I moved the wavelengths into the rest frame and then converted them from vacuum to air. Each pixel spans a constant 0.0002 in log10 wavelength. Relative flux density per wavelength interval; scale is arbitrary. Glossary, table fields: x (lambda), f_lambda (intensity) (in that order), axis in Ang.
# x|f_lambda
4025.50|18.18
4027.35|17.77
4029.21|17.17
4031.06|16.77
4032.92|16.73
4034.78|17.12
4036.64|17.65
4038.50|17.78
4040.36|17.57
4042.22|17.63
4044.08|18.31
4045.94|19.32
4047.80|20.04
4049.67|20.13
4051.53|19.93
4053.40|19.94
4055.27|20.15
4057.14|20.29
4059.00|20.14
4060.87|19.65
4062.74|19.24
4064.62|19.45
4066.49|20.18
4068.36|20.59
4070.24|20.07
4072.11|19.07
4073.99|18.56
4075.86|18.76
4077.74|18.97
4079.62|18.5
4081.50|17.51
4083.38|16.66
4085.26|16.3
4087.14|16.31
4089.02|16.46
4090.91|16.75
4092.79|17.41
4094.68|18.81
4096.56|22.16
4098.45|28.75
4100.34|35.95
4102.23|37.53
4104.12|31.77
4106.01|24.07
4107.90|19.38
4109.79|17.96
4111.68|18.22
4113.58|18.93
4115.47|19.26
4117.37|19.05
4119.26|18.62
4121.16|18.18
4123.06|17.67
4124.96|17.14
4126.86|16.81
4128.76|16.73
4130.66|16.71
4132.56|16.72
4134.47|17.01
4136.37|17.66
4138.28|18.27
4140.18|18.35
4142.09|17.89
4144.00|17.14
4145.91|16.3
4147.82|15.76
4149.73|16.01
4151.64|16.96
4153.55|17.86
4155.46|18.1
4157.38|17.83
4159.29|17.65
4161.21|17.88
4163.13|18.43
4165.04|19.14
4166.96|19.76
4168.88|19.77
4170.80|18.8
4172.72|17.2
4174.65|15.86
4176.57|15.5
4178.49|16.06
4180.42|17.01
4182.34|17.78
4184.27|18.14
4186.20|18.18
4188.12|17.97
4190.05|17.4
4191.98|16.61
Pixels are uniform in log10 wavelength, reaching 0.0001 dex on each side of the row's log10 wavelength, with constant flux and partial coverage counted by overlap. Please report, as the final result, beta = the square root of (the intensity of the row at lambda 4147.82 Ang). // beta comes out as 4.0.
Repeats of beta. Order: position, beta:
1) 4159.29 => 4.2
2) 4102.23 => 6.1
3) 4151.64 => 4.1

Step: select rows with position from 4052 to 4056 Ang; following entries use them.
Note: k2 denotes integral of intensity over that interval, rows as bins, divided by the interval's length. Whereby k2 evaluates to 20.0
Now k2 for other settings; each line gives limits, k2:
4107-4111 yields 18.7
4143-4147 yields 16.7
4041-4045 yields 18.0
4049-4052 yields 20.1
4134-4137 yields 17.4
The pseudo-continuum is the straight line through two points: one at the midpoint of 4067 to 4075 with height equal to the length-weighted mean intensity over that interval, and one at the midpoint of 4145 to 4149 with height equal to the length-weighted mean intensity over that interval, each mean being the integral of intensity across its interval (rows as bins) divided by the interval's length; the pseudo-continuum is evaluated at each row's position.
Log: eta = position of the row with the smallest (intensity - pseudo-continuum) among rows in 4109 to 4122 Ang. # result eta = 4109.79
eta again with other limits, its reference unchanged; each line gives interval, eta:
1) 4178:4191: 4178.49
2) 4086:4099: 4087.14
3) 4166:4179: 4176.57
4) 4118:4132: 4126.86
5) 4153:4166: 4153.55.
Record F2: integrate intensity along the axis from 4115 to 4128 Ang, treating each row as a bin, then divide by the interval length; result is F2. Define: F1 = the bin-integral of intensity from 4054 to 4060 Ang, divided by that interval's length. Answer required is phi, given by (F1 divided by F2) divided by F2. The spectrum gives 0.062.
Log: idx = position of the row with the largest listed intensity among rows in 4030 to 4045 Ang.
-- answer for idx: 4044.08 Ang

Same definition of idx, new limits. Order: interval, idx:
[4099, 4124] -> 4102.23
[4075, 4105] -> 4102.23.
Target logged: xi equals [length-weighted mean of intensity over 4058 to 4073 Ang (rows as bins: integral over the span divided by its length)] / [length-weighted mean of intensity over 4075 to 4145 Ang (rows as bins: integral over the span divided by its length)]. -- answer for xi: 1.00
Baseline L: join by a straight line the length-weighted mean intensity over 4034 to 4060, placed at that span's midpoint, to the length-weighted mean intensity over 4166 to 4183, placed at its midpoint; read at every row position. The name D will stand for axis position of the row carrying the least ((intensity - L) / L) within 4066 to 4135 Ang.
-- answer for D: 4085.26 Ang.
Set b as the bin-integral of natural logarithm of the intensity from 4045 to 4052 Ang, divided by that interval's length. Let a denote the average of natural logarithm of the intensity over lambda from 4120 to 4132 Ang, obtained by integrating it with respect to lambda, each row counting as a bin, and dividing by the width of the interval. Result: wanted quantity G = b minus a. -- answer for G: 0.15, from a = 2.85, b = 2.99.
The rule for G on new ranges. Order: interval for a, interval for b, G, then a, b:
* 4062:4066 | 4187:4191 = -0.08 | 2.96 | 2.88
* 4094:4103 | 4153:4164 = -0.44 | 3.33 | 2.89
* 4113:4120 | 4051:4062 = 0.05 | 2.95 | 3.00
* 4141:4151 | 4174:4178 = -0.05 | 2.81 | 2.76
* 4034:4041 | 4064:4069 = 0.14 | 2.86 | 3.00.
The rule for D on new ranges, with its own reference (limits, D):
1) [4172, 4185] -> 4176.57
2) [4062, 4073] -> 4072.11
